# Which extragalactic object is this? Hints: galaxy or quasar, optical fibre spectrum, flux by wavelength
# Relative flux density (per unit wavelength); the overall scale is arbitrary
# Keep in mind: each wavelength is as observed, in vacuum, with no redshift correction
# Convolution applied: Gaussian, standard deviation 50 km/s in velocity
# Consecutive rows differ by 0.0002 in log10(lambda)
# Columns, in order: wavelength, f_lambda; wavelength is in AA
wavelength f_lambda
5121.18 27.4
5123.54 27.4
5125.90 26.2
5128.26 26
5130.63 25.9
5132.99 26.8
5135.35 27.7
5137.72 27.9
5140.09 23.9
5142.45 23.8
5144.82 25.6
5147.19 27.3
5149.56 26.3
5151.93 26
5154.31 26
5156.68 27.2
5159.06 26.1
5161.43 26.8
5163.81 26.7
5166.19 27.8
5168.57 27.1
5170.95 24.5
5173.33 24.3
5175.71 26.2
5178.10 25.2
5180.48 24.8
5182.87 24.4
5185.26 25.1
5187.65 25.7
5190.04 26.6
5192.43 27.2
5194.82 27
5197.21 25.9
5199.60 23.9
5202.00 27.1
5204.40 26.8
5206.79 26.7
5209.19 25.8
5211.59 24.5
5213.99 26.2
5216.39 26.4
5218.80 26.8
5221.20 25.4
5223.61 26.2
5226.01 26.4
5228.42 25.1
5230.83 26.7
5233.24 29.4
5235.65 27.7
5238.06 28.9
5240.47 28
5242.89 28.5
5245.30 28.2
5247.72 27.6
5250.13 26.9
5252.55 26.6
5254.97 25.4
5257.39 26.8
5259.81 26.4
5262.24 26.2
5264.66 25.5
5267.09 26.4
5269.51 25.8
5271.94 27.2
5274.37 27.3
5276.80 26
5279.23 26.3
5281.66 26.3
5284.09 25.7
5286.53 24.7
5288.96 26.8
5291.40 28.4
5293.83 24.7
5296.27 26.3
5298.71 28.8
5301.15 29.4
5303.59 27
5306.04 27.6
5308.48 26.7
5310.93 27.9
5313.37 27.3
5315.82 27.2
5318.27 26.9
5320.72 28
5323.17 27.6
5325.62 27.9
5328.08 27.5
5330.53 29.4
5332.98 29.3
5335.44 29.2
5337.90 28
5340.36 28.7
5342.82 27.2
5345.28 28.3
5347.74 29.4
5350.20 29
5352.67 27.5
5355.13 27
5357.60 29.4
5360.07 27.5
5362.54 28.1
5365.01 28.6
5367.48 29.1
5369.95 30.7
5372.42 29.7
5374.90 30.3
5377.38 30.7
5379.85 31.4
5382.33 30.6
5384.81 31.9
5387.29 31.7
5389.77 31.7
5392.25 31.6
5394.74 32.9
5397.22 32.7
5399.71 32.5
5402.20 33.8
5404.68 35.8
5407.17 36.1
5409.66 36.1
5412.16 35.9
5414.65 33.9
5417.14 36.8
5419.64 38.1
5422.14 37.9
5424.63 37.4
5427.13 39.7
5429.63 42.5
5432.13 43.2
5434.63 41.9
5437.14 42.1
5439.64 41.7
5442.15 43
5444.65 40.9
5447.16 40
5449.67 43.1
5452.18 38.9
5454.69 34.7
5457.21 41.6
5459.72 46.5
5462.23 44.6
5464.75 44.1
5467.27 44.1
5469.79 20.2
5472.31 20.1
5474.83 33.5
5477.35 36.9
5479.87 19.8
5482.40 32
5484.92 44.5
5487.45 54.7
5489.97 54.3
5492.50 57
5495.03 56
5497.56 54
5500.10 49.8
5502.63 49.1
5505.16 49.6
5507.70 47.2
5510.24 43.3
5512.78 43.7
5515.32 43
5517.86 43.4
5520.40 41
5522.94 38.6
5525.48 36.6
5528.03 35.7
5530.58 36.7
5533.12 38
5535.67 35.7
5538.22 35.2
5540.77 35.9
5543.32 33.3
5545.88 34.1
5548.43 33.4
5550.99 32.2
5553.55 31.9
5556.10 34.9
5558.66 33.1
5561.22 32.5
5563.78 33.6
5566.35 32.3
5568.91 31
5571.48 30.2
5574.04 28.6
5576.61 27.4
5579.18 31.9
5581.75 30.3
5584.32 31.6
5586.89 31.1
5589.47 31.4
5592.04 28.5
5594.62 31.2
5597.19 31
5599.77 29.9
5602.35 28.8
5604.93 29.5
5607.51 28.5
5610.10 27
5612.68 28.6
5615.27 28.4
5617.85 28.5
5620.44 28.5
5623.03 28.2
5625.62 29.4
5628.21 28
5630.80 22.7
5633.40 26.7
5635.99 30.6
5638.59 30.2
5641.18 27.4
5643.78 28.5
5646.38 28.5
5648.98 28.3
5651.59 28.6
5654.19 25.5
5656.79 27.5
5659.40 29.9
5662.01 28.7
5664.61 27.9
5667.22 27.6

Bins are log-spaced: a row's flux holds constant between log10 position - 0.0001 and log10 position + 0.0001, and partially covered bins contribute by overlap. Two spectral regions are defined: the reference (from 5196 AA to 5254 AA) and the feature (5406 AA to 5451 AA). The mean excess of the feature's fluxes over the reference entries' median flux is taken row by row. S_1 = 13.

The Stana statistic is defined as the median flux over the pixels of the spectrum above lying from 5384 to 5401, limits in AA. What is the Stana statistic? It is 32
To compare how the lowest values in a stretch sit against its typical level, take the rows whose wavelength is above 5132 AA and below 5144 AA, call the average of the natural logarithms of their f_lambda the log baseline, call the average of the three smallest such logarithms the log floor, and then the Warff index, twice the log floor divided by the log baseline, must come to 1.97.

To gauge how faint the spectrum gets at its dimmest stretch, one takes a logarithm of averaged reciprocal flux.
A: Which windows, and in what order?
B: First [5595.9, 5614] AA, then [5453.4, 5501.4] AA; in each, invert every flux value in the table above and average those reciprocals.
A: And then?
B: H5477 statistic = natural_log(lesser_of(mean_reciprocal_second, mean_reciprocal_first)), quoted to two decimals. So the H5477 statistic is -3.61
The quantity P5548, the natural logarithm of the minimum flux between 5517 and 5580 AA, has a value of 3.31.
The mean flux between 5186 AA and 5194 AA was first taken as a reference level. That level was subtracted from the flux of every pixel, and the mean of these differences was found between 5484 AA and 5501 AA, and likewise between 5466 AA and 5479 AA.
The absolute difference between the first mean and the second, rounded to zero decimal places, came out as 22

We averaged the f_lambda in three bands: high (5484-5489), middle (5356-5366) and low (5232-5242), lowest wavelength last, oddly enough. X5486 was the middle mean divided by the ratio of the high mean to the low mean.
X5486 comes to 16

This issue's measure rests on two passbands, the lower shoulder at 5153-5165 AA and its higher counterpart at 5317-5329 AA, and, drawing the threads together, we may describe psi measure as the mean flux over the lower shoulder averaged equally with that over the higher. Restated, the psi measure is 27.1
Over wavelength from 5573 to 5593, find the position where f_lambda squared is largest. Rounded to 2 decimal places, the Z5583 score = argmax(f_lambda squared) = 5579.18 AA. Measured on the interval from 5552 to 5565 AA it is 5556.10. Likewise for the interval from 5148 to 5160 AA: 5156.68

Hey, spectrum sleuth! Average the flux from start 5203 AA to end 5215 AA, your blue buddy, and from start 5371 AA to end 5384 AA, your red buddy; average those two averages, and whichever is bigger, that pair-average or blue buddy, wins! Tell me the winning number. 28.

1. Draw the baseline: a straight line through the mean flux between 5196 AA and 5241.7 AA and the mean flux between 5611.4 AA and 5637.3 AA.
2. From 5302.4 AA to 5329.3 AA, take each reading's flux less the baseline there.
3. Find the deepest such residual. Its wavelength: 5308.48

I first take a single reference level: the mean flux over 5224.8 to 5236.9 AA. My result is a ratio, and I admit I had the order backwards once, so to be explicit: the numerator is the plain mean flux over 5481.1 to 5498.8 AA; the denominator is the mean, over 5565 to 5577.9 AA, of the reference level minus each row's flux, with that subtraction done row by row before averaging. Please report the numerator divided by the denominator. -18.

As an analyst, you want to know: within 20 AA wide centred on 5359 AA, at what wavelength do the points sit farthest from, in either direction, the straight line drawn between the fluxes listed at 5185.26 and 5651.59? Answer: 5357.60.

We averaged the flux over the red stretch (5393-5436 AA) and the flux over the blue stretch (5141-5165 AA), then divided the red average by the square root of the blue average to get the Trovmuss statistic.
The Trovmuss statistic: 7.2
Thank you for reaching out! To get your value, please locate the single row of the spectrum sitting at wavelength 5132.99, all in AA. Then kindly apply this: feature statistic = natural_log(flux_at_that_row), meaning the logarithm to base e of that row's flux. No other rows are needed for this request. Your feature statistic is 3.29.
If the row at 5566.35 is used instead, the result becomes 3.48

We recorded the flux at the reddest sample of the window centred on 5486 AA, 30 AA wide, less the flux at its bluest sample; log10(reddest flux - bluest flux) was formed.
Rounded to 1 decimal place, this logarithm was 1.5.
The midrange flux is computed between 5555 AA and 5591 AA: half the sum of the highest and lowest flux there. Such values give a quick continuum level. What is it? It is 31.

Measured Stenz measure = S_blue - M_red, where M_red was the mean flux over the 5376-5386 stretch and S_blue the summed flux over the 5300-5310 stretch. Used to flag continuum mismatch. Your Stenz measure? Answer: 80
